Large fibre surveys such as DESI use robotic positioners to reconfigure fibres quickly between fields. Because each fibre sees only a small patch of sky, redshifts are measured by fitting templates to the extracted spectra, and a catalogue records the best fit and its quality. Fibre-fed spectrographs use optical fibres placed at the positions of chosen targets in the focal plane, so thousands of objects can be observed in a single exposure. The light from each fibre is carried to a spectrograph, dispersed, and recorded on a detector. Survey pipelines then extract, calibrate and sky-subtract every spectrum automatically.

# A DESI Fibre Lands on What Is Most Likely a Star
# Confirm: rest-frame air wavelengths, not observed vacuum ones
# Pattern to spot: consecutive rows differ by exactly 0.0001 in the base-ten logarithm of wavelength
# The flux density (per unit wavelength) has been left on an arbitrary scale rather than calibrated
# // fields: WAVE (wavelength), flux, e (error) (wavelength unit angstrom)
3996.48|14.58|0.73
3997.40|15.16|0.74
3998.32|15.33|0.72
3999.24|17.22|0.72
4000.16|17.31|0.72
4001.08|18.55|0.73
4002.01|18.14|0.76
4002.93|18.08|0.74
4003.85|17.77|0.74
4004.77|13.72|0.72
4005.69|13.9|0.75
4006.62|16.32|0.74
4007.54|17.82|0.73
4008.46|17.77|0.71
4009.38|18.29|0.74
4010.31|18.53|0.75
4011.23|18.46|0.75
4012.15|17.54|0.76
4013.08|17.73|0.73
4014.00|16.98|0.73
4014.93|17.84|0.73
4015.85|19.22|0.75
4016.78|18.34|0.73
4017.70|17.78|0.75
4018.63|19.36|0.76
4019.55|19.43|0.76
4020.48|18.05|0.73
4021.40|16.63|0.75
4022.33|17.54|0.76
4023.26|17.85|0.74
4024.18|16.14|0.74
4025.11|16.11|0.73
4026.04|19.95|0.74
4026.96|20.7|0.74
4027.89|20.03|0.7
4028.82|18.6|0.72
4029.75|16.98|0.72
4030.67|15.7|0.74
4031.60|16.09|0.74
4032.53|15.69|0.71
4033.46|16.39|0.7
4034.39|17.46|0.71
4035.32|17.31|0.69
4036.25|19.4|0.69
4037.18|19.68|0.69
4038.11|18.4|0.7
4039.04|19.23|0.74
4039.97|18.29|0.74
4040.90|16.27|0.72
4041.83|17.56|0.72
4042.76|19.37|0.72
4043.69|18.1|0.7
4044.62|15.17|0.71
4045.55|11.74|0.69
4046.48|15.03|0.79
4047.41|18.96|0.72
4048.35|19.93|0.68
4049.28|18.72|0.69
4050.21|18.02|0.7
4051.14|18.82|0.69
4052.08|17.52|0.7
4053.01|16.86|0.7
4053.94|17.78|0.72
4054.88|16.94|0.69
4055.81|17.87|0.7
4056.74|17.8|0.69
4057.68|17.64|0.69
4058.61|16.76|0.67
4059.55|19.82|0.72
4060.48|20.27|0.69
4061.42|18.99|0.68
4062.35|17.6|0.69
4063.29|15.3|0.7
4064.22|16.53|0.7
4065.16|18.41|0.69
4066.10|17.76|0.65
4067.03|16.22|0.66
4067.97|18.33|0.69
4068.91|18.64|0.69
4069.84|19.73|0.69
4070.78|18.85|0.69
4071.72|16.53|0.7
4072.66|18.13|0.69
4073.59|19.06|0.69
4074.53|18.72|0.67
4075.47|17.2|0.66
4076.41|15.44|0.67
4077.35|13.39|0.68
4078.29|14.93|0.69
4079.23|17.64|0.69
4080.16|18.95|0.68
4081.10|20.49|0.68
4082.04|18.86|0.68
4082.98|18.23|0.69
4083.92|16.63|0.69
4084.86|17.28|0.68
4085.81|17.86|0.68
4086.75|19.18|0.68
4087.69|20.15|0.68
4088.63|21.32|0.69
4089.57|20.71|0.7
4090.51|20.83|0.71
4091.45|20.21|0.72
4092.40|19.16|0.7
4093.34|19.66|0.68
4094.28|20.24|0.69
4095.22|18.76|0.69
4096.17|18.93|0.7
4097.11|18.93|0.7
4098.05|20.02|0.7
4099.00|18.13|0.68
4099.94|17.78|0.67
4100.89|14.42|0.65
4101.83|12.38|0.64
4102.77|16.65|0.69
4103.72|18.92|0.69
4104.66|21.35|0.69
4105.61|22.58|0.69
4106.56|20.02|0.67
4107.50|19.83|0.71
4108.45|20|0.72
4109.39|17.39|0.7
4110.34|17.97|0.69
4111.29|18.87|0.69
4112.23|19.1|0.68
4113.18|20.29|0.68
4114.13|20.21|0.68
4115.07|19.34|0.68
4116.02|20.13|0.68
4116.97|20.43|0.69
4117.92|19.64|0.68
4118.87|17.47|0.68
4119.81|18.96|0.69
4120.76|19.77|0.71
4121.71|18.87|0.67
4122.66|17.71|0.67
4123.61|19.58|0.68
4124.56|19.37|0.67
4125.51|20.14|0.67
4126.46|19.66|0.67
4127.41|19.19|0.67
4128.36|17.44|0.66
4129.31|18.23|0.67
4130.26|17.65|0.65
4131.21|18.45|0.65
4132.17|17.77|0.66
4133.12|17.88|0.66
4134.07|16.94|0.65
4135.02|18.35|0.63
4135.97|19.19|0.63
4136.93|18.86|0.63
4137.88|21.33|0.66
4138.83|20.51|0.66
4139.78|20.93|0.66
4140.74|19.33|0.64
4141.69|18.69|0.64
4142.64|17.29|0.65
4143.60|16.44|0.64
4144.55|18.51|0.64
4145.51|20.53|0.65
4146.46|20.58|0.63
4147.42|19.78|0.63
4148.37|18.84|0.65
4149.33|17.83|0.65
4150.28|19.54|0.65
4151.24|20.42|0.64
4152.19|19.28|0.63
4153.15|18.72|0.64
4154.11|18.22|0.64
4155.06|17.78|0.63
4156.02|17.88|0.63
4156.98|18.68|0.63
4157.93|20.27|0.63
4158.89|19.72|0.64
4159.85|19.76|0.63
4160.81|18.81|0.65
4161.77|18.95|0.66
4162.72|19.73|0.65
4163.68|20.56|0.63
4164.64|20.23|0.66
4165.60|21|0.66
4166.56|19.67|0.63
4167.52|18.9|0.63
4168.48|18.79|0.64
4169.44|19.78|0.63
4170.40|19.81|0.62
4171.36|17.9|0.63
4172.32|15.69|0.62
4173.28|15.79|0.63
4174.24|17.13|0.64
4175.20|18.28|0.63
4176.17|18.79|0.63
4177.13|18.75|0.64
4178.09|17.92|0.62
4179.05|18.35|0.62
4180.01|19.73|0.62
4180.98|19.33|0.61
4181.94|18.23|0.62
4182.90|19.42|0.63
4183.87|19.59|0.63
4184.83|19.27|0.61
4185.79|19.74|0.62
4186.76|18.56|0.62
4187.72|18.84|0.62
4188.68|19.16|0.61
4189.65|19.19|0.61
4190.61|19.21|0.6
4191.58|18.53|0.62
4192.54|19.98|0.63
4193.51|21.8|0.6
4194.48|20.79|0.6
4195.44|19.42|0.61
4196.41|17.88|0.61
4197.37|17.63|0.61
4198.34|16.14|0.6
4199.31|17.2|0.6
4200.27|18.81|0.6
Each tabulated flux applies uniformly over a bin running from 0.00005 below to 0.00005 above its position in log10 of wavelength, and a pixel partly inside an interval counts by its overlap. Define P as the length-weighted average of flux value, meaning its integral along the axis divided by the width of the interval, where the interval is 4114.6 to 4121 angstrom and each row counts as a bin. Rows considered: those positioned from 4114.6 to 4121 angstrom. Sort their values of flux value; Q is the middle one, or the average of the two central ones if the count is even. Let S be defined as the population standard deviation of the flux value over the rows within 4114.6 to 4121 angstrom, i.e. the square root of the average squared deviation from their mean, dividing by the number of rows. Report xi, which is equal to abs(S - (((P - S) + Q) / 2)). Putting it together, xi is 18.2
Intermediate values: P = 19.4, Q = 19.6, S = 0.90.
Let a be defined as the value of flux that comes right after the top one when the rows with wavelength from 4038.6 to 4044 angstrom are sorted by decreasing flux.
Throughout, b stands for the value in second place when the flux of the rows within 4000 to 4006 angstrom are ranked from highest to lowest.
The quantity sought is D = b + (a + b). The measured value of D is 56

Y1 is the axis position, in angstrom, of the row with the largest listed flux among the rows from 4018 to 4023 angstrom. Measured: 4019.55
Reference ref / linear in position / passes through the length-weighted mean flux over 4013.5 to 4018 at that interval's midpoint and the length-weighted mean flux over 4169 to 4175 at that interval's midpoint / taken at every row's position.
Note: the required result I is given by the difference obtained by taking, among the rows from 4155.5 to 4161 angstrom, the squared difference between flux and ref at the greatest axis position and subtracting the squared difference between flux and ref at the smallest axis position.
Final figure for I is 1.1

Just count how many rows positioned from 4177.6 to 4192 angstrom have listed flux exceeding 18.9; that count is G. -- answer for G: 9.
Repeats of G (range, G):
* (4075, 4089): 5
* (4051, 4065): 3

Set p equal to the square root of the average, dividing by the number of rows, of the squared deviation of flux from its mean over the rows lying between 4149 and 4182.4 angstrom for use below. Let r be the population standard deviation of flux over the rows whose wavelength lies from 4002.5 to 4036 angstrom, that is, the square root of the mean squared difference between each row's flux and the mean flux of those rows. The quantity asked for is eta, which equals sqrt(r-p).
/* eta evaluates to 0.57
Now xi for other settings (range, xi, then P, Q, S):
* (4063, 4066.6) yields 15.3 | 17.1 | 17.1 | 1.19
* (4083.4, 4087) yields 16.2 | 17.6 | 17.6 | 0.94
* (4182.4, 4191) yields 18.7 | 19.2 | 19.2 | 0.34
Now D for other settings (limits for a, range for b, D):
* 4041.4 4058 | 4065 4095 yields 61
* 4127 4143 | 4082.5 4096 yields 63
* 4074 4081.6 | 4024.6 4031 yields 59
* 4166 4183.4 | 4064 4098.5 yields 61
